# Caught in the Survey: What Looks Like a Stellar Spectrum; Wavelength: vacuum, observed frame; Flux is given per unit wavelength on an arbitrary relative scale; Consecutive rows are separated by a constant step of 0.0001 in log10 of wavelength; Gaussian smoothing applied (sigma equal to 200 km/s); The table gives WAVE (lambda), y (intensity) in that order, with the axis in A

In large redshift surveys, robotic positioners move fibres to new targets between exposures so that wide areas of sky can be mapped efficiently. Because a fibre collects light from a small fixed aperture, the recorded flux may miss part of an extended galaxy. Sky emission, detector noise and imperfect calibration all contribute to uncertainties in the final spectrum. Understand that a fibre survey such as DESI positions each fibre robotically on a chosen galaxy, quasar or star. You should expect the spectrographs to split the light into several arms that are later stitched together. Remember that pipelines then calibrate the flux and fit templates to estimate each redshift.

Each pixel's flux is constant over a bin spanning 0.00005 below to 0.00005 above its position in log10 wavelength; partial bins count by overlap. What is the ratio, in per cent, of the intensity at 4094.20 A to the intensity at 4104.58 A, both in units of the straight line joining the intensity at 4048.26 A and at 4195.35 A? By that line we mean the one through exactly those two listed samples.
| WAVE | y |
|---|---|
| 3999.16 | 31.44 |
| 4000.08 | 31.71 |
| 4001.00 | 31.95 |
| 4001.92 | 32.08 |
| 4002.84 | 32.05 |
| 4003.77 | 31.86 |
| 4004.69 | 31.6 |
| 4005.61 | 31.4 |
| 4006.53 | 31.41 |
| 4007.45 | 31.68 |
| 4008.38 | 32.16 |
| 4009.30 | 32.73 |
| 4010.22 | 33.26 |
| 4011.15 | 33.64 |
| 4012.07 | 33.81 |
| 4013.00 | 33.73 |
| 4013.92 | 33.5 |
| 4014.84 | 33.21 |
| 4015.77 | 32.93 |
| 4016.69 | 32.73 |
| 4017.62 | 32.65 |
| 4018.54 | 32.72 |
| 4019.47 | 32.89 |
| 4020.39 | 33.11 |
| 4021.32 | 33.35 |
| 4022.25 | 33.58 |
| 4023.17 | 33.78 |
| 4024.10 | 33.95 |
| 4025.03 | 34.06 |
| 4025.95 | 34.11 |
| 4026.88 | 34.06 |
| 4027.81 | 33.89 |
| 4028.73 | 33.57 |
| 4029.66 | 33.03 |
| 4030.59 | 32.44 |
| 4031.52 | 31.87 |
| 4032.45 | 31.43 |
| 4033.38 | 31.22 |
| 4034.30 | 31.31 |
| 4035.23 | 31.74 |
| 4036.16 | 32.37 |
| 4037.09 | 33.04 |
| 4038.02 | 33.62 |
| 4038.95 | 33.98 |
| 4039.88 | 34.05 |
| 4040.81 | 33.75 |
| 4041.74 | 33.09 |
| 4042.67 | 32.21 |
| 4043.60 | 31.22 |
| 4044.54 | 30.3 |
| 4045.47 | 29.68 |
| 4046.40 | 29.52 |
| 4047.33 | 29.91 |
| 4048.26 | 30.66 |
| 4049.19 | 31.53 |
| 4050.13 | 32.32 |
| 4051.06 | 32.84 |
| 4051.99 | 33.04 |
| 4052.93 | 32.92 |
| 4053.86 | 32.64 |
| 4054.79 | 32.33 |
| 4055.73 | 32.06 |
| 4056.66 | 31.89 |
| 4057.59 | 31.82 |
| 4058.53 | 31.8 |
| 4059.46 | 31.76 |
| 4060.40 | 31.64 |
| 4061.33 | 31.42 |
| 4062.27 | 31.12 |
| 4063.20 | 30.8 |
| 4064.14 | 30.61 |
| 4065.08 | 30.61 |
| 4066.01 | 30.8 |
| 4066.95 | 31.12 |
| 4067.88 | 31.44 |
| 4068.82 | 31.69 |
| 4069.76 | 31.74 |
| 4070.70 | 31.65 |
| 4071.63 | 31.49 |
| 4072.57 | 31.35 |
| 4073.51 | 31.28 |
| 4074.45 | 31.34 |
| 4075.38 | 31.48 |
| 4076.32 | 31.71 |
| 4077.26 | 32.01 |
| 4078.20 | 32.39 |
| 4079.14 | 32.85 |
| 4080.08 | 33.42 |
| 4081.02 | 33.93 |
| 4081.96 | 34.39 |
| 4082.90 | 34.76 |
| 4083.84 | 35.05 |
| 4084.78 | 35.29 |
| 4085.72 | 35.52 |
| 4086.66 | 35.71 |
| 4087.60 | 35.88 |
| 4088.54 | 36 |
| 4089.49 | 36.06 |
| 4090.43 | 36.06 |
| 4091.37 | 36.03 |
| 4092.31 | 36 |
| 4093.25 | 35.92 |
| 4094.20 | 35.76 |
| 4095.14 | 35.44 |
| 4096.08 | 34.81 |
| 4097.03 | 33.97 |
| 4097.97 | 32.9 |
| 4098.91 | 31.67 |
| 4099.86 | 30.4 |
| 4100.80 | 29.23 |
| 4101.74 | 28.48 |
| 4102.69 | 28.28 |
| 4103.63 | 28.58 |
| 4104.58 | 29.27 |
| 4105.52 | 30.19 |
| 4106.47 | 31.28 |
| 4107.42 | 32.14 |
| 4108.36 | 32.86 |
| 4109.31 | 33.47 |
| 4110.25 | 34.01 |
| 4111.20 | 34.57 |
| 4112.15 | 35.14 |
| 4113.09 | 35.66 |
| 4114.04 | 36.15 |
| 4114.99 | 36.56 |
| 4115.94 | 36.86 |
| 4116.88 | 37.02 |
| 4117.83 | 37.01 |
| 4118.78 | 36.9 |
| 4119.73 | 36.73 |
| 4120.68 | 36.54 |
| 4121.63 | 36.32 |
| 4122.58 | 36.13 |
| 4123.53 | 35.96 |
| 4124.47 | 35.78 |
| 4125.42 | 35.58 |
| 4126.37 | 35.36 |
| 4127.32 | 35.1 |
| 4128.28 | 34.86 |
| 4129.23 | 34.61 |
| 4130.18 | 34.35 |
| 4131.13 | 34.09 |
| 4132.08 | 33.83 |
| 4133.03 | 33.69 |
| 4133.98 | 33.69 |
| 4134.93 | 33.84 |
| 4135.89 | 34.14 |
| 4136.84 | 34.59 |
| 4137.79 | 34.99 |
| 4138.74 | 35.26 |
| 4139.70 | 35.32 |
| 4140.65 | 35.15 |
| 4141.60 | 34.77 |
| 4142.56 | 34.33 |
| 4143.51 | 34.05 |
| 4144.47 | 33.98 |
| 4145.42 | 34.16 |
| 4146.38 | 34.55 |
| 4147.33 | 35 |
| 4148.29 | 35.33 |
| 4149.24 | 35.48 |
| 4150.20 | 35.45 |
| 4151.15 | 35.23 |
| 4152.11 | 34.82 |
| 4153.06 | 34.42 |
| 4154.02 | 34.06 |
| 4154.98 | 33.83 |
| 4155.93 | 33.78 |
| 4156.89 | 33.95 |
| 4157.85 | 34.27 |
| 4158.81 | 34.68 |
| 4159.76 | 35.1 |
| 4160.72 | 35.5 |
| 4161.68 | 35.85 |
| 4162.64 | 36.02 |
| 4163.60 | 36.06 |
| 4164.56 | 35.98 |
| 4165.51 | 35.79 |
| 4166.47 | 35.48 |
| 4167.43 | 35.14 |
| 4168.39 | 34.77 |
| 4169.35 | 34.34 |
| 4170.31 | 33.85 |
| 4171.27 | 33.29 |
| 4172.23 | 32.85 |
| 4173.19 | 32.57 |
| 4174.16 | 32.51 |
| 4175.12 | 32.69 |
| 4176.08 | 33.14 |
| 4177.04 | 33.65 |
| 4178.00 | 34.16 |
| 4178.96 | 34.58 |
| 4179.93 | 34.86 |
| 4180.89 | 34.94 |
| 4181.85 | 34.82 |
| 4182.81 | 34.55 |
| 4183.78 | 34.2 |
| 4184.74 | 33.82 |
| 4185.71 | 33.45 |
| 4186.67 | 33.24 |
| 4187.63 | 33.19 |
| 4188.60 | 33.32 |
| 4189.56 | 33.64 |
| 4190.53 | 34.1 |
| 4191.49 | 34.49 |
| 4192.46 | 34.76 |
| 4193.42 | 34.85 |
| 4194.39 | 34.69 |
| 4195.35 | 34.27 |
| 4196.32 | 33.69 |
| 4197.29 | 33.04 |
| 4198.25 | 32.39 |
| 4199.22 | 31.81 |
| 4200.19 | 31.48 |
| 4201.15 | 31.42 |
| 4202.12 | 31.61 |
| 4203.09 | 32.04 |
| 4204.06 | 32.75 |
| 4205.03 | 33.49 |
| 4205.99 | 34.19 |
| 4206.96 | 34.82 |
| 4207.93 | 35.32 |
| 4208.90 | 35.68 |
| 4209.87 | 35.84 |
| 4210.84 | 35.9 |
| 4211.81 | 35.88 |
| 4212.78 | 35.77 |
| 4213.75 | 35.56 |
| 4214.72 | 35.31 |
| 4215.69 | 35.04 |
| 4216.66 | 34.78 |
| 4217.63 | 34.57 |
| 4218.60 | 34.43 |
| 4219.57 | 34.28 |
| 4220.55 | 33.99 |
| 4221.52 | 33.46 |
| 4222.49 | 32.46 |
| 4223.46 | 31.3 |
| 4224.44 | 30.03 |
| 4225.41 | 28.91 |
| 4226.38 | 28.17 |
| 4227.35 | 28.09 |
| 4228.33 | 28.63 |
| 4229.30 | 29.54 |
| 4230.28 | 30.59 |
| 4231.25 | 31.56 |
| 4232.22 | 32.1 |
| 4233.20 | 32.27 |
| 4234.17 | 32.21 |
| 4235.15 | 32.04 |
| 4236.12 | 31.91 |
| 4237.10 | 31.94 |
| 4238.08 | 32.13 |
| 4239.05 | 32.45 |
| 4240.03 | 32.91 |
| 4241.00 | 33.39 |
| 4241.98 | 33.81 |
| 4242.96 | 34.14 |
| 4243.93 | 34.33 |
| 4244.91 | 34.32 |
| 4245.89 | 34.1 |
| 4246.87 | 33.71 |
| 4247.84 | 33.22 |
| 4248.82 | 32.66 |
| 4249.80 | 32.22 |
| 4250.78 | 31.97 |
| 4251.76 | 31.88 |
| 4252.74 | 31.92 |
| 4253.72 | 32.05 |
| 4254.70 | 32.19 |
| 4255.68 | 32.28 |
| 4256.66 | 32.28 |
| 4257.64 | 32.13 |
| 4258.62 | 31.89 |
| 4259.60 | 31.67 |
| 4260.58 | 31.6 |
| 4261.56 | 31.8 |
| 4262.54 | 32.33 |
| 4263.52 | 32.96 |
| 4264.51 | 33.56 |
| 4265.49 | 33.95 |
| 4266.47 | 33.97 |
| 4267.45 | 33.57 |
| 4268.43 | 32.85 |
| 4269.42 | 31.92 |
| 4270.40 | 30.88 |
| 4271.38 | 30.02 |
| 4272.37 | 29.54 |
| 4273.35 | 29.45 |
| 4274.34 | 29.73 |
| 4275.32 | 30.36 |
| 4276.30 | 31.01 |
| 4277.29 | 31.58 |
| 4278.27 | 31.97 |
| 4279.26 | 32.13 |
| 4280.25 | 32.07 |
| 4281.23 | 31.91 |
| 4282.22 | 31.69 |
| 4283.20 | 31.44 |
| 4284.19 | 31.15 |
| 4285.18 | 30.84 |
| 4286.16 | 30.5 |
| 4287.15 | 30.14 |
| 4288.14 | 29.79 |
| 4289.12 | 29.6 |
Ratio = 123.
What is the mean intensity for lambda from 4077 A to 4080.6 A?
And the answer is 32.7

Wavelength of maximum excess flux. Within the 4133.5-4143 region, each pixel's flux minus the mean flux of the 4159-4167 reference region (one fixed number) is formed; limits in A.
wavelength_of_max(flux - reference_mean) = 4139.70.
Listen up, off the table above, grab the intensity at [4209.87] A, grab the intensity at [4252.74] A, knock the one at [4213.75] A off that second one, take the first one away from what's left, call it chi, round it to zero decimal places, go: -39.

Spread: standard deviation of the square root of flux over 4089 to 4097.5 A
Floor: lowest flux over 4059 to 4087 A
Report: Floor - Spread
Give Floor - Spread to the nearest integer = 31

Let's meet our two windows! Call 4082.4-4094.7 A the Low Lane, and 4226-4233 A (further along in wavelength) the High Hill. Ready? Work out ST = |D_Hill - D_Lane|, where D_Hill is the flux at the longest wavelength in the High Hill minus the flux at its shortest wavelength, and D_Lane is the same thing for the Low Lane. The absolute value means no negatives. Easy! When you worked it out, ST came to 2.9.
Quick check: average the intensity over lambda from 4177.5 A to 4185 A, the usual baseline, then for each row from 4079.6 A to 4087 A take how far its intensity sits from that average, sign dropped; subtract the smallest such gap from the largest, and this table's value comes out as 1.1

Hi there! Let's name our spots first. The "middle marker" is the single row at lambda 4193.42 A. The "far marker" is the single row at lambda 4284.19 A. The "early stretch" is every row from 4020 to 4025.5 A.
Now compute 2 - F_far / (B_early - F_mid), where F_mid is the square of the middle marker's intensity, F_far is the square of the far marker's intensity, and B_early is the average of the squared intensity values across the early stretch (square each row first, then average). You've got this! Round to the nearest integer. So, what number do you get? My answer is 14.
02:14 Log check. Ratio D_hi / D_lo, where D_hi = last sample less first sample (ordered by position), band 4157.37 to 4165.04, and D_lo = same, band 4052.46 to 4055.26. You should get -2.9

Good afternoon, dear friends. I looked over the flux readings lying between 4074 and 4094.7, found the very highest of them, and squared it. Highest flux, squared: 1300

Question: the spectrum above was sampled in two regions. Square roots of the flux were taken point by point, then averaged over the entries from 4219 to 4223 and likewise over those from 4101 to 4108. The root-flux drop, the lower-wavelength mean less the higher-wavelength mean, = -0.34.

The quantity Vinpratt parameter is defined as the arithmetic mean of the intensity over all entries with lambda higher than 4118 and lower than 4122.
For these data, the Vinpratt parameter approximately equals 36.6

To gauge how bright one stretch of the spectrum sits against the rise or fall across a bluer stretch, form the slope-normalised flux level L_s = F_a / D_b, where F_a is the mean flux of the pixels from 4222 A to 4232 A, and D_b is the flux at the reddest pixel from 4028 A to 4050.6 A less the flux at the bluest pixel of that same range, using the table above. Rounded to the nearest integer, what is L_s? -24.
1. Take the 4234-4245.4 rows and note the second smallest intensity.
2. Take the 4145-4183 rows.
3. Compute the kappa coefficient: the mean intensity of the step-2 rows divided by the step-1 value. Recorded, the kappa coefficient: 1.08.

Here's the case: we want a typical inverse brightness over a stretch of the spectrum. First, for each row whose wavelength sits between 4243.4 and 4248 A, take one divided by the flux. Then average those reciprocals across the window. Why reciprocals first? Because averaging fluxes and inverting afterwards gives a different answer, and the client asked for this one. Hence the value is 0.0295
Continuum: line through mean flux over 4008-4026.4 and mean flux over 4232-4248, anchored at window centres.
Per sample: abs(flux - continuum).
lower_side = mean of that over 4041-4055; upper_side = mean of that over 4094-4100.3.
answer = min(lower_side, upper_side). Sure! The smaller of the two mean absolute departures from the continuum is 1.64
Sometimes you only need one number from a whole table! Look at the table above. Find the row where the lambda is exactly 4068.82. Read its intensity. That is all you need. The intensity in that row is 31.69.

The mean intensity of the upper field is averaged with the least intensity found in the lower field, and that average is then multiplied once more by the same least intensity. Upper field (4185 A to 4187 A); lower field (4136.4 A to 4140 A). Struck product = 1175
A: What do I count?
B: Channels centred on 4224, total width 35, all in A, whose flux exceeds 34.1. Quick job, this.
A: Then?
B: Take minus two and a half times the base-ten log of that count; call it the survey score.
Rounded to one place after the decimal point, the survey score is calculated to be -2.9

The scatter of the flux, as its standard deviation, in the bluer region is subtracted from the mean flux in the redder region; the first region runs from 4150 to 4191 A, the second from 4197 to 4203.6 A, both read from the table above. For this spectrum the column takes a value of 31.0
